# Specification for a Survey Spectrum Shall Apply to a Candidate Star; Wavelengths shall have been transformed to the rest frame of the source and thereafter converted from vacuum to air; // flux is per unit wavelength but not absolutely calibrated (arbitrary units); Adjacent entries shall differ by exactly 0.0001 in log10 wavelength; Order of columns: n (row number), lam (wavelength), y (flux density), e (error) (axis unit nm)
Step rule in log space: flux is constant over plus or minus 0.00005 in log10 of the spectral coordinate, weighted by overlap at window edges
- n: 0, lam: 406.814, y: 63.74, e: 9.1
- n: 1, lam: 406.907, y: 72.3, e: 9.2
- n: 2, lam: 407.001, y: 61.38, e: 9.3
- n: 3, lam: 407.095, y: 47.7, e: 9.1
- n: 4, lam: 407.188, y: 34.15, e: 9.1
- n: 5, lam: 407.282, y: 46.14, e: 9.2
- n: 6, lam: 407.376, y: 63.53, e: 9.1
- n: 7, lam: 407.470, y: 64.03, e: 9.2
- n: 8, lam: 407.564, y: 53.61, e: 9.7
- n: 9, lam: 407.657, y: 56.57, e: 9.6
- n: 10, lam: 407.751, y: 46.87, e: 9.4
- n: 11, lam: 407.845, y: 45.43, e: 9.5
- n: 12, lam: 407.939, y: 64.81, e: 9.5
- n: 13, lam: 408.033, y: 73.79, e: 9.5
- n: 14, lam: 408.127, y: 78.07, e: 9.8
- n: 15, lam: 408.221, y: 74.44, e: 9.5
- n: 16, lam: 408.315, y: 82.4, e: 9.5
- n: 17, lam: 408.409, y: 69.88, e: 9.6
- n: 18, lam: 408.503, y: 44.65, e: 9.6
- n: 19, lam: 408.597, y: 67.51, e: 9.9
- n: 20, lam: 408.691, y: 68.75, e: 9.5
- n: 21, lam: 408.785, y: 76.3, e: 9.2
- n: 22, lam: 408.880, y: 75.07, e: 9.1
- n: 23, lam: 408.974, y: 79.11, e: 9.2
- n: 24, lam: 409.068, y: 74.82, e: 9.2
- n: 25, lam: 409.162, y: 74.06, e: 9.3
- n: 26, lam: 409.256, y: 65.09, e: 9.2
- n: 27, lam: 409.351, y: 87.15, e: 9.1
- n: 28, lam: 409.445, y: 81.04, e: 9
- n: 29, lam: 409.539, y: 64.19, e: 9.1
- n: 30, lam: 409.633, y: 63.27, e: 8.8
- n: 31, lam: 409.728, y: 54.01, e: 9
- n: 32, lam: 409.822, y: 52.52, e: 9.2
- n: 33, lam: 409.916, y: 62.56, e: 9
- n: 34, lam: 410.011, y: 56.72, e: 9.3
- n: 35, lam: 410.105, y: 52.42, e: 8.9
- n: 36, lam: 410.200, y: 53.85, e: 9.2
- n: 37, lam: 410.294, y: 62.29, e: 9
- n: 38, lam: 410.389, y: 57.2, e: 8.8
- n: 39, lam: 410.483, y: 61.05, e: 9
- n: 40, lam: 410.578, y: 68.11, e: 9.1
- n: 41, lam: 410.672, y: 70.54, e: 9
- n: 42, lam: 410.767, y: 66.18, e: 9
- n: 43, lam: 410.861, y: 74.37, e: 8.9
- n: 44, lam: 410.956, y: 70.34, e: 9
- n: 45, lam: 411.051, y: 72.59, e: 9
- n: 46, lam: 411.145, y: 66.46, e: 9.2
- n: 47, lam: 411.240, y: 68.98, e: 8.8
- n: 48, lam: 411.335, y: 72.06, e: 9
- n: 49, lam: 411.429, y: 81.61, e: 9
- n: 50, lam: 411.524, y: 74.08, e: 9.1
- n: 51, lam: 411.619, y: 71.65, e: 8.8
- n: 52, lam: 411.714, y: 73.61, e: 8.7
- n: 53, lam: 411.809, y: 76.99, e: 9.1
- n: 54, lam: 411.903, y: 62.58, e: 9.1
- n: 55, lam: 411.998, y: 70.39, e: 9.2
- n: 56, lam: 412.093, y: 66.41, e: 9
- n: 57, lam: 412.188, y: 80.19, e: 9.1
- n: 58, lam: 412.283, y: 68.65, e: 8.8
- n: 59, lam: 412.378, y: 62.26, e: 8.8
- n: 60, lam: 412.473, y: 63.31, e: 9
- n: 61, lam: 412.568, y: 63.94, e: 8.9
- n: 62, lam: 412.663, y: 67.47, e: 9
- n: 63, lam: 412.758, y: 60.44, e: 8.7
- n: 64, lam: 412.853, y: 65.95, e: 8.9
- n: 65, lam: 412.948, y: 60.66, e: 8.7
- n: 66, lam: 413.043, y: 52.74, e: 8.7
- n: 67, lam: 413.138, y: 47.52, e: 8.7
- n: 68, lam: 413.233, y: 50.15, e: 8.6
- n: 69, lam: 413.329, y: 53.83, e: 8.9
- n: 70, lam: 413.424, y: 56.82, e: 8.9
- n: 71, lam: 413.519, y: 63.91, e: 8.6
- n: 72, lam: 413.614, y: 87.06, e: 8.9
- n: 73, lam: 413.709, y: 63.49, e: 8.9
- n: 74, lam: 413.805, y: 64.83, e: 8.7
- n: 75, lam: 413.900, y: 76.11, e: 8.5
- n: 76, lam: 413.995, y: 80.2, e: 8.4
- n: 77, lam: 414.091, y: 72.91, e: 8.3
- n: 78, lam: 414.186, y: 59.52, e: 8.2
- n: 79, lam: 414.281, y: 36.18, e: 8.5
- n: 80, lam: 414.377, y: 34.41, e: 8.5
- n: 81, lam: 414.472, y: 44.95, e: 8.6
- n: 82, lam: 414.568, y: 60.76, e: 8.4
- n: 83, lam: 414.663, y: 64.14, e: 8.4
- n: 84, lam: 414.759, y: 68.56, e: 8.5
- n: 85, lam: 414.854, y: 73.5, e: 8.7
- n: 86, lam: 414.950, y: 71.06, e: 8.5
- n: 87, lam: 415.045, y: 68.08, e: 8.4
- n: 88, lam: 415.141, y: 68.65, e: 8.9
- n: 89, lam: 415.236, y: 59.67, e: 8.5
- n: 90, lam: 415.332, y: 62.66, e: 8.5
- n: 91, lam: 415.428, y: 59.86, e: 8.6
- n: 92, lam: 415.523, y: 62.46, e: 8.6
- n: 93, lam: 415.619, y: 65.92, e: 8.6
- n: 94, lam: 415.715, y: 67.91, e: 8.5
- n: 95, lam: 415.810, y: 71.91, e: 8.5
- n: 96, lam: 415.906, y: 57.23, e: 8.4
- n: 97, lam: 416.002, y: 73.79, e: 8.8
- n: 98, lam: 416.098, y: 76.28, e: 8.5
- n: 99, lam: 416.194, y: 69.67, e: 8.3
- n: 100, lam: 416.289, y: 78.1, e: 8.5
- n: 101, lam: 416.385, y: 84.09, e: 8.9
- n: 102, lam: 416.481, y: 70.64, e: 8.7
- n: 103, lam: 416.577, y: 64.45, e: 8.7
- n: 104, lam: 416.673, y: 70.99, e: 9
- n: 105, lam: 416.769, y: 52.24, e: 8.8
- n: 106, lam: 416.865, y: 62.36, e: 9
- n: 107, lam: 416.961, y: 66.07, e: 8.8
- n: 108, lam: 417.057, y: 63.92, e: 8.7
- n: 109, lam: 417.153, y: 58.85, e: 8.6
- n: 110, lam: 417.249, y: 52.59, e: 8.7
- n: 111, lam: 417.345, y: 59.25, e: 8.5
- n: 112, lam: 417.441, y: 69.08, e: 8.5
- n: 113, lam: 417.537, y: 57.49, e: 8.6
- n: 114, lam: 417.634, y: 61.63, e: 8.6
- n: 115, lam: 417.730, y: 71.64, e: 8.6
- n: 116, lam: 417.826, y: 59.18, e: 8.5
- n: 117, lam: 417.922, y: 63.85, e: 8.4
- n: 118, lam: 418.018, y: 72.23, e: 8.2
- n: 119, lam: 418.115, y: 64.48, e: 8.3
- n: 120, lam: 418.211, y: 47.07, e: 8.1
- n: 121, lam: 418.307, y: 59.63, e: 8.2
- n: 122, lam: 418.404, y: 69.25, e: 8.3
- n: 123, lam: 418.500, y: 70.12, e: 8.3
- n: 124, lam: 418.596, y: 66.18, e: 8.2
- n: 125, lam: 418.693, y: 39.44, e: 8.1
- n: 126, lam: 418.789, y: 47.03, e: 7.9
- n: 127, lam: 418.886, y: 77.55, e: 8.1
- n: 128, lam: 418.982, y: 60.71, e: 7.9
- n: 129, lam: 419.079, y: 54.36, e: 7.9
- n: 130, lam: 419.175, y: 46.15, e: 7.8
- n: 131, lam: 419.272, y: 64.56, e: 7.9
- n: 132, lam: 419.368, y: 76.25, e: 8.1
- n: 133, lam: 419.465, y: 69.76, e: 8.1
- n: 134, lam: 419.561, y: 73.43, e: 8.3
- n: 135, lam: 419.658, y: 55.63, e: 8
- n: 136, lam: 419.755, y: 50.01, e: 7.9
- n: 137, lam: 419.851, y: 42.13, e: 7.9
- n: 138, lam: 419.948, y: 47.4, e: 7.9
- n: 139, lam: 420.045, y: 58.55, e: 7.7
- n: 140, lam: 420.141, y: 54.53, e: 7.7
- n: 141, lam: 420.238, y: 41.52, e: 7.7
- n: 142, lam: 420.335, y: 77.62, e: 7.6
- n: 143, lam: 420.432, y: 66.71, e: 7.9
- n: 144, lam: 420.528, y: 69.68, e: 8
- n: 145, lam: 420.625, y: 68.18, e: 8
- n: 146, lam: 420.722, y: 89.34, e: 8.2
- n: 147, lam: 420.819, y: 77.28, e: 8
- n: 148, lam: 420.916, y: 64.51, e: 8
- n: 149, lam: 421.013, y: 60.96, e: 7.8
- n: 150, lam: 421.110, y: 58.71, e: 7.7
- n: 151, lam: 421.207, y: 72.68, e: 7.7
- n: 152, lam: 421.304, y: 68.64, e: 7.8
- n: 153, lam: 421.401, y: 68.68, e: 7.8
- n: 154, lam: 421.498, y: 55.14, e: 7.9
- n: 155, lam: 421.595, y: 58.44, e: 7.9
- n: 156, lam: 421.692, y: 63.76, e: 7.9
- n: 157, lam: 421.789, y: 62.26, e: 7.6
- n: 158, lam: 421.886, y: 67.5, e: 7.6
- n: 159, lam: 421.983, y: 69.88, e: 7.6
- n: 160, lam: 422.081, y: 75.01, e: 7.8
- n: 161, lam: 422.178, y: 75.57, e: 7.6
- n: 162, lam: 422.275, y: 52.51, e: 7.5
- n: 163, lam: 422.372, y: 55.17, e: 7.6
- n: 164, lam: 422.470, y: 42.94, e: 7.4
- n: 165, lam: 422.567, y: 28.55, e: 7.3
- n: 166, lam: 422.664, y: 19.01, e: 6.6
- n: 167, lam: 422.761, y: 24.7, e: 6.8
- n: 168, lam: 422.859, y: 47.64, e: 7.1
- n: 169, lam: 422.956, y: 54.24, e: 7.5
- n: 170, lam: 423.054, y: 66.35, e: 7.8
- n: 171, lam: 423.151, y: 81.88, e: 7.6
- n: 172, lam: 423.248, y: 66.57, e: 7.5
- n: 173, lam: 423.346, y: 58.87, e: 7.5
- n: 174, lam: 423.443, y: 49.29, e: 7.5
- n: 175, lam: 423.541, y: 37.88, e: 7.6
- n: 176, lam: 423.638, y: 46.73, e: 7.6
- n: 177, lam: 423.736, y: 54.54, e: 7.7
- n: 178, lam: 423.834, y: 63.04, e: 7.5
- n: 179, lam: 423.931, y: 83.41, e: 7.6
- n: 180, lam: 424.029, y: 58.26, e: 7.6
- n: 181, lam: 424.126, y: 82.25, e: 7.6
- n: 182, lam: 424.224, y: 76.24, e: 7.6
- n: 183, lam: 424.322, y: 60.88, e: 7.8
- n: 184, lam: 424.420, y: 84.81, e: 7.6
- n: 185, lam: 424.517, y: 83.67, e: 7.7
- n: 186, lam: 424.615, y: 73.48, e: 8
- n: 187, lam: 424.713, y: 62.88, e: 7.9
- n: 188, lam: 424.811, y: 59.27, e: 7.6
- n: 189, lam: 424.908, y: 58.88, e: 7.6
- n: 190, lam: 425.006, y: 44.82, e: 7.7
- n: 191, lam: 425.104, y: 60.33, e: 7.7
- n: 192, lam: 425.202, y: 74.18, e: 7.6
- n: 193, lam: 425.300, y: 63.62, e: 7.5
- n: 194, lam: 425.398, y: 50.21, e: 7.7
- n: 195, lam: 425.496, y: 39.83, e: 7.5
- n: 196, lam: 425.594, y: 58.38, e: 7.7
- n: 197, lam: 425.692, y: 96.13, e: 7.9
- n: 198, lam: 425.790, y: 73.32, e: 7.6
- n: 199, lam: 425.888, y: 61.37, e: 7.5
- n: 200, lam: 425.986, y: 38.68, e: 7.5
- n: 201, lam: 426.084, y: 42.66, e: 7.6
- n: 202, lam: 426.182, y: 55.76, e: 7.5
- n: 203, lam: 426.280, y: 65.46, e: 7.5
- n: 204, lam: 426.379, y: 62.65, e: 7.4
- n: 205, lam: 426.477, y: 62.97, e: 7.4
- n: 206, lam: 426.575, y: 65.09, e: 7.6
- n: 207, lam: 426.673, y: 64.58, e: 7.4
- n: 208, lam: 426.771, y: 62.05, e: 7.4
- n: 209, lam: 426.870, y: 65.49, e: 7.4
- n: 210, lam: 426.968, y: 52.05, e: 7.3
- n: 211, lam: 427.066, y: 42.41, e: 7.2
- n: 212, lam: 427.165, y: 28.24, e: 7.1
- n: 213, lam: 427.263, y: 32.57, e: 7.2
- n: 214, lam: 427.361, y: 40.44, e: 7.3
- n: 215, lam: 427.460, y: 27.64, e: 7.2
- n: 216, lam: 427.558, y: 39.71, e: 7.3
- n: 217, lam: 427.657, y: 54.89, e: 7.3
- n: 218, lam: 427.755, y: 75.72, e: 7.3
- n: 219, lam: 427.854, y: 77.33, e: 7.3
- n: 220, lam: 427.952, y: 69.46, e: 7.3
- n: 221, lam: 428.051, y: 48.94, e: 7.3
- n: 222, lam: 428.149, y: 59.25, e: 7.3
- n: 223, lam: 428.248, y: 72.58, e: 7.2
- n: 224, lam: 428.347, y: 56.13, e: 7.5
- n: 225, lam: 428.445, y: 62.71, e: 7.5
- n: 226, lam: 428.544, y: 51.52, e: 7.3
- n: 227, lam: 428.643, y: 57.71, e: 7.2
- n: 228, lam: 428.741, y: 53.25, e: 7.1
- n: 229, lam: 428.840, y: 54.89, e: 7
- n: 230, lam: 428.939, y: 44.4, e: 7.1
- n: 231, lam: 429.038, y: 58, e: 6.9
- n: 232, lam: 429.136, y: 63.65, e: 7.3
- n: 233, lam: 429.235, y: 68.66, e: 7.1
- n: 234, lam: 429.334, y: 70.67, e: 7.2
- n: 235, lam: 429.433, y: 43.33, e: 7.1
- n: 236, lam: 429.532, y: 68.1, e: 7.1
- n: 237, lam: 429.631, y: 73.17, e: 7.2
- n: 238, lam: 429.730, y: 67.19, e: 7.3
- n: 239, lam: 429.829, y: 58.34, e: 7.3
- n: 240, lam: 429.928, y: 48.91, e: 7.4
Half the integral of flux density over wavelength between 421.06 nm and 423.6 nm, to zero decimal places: 72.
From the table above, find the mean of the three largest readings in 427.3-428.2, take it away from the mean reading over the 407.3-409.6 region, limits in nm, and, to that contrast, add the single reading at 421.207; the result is 66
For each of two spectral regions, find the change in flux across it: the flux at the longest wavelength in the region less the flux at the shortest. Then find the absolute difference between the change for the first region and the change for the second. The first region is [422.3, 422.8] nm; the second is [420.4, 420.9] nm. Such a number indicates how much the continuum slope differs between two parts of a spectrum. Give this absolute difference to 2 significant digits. 41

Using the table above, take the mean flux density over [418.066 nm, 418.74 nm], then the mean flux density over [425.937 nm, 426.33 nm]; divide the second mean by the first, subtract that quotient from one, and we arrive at 0.1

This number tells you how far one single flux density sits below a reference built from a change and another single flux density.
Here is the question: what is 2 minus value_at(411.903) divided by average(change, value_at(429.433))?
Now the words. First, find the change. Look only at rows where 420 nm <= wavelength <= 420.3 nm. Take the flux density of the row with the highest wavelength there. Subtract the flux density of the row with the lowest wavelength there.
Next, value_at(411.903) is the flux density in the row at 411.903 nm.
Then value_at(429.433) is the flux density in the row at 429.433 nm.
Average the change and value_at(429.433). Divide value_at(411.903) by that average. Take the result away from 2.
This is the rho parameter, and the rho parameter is -2.8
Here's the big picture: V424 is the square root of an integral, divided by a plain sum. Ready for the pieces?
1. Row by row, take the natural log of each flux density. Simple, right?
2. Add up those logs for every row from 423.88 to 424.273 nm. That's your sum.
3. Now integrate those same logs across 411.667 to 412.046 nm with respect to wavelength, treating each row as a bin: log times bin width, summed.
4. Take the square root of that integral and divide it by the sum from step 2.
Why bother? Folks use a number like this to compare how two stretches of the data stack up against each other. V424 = 0.0738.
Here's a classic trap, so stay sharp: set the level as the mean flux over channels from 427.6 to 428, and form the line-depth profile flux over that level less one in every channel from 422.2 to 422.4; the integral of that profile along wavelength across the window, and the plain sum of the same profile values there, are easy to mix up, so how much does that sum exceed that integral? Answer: -0.40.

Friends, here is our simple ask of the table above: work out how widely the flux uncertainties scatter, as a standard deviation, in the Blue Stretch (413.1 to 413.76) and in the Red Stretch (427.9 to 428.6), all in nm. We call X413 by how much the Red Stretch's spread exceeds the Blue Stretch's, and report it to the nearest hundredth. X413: -0.03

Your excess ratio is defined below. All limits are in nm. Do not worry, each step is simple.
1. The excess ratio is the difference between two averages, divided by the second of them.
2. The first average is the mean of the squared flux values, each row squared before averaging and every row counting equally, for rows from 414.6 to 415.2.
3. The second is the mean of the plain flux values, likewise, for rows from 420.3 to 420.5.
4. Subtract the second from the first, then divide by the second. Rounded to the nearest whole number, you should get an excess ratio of 65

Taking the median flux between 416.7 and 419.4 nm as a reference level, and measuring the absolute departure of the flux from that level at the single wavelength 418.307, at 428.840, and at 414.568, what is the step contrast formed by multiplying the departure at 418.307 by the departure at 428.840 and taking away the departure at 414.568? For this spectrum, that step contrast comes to 16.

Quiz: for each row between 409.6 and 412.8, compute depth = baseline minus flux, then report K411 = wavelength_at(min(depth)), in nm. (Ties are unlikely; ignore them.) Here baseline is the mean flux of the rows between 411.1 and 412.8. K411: 411.429 nm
